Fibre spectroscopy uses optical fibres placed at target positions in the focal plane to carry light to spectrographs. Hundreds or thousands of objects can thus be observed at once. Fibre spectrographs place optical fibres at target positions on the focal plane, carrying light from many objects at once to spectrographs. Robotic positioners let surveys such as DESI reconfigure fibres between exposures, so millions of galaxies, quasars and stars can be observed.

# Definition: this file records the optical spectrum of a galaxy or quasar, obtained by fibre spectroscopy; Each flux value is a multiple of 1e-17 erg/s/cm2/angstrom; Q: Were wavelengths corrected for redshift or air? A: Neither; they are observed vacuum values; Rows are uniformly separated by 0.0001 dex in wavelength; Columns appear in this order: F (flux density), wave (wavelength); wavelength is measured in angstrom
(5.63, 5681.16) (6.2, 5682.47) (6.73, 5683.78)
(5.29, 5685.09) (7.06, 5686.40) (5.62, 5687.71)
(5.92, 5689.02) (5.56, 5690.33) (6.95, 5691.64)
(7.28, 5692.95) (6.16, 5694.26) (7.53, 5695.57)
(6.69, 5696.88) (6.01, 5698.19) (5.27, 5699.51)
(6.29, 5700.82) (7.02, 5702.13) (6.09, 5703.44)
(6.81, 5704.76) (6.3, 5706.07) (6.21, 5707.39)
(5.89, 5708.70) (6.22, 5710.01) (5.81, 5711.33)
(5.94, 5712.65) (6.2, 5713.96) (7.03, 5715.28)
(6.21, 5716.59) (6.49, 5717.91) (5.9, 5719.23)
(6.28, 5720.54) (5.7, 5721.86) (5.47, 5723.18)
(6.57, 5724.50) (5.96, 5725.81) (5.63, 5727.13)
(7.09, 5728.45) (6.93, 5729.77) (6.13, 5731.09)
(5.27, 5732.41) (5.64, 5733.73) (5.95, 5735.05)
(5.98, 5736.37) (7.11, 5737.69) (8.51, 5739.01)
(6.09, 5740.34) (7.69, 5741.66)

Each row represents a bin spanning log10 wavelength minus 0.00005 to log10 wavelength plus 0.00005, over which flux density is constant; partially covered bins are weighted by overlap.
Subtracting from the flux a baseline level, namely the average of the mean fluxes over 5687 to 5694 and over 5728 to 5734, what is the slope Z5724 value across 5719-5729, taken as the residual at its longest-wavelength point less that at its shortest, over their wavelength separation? 0.13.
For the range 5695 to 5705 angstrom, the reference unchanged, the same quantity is -0.08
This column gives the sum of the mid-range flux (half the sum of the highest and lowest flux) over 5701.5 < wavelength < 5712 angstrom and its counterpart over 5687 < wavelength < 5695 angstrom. 12.8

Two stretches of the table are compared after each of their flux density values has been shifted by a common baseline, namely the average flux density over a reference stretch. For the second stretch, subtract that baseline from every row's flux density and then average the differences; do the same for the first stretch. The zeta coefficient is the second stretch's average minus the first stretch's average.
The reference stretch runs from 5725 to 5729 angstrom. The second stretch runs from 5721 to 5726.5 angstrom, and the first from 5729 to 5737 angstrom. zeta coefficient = -0.06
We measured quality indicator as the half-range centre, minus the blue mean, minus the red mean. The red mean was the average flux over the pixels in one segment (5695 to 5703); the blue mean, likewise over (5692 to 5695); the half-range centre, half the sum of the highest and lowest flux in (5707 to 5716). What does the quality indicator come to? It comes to -6.8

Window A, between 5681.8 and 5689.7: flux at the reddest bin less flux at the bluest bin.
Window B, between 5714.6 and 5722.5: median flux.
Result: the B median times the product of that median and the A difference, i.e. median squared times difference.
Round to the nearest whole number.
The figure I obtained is -11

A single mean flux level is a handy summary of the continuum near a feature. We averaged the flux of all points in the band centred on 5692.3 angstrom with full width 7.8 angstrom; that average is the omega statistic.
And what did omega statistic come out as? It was 6.57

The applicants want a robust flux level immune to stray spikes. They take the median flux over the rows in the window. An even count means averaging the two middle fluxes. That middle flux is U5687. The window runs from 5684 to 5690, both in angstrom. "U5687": 5.77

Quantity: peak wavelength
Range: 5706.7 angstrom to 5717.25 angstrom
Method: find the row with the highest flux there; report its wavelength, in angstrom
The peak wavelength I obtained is 5715.28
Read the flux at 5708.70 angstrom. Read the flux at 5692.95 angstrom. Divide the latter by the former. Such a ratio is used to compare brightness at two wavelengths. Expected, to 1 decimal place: 1.2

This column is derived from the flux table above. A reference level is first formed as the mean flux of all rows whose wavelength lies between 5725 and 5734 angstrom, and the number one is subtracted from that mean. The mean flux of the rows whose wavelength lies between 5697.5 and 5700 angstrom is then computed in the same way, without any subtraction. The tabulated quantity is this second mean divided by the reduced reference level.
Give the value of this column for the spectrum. 1.11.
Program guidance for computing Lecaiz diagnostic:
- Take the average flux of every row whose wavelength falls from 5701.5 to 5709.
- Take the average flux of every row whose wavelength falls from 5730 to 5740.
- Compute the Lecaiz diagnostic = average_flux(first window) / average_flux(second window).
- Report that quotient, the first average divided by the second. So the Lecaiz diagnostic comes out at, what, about 1.00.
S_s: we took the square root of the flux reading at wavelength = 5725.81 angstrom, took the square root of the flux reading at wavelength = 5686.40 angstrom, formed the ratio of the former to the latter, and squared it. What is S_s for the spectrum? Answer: 0.84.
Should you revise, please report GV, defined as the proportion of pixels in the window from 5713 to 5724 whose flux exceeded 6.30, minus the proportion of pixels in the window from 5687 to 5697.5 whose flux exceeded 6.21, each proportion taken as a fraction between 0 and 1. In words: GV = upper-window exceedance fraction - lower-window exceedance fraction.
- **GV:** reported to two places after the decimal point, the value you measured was -0.25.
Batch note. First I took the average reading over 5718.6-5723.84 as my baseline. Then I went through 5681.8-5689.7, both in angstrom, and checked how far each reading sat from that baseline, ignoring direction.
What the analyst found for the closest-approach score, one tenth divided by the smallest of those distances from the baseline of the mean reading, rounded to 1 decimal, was 1.2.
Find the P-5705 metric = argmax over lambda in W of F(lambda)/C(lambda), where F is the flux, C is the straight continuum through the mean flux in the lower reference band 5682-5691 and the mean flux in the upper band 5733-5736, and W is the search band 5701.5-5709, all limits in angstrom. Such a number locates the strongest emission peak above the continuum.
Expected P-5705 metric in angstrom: 5702.13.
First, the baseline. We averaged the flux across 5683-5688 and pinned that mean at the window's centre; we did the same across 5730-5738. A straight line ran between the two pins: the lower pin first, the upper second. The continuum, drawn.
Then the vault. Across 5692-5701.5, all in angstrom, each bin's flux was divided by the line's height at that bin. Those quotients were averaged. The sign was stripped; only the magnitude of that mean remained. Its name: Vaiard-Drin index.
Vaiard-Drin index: 1.05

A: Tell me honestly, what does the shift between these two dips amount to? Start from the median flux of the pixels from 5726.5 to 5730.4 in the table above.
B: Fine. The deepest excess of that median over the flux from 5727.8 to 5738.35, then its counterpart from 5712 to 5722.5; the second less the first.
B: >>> -0.43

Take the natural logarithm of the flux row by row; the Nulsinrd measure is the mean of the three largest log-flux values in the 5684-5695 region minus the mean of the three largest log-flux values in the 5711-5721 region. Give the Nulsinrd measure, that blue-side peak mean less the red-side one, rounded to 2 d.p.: 0.07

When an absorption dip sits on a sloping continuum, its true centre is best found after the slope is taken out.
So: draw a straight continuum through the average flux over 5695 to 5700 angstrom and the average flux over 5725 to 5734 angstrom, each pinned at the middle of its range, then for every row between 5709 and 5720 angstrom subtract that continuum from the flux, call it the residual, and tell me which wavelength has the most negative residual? 5711.33 angstrom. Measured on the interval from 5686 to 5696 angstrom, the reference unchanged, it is 5690.33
